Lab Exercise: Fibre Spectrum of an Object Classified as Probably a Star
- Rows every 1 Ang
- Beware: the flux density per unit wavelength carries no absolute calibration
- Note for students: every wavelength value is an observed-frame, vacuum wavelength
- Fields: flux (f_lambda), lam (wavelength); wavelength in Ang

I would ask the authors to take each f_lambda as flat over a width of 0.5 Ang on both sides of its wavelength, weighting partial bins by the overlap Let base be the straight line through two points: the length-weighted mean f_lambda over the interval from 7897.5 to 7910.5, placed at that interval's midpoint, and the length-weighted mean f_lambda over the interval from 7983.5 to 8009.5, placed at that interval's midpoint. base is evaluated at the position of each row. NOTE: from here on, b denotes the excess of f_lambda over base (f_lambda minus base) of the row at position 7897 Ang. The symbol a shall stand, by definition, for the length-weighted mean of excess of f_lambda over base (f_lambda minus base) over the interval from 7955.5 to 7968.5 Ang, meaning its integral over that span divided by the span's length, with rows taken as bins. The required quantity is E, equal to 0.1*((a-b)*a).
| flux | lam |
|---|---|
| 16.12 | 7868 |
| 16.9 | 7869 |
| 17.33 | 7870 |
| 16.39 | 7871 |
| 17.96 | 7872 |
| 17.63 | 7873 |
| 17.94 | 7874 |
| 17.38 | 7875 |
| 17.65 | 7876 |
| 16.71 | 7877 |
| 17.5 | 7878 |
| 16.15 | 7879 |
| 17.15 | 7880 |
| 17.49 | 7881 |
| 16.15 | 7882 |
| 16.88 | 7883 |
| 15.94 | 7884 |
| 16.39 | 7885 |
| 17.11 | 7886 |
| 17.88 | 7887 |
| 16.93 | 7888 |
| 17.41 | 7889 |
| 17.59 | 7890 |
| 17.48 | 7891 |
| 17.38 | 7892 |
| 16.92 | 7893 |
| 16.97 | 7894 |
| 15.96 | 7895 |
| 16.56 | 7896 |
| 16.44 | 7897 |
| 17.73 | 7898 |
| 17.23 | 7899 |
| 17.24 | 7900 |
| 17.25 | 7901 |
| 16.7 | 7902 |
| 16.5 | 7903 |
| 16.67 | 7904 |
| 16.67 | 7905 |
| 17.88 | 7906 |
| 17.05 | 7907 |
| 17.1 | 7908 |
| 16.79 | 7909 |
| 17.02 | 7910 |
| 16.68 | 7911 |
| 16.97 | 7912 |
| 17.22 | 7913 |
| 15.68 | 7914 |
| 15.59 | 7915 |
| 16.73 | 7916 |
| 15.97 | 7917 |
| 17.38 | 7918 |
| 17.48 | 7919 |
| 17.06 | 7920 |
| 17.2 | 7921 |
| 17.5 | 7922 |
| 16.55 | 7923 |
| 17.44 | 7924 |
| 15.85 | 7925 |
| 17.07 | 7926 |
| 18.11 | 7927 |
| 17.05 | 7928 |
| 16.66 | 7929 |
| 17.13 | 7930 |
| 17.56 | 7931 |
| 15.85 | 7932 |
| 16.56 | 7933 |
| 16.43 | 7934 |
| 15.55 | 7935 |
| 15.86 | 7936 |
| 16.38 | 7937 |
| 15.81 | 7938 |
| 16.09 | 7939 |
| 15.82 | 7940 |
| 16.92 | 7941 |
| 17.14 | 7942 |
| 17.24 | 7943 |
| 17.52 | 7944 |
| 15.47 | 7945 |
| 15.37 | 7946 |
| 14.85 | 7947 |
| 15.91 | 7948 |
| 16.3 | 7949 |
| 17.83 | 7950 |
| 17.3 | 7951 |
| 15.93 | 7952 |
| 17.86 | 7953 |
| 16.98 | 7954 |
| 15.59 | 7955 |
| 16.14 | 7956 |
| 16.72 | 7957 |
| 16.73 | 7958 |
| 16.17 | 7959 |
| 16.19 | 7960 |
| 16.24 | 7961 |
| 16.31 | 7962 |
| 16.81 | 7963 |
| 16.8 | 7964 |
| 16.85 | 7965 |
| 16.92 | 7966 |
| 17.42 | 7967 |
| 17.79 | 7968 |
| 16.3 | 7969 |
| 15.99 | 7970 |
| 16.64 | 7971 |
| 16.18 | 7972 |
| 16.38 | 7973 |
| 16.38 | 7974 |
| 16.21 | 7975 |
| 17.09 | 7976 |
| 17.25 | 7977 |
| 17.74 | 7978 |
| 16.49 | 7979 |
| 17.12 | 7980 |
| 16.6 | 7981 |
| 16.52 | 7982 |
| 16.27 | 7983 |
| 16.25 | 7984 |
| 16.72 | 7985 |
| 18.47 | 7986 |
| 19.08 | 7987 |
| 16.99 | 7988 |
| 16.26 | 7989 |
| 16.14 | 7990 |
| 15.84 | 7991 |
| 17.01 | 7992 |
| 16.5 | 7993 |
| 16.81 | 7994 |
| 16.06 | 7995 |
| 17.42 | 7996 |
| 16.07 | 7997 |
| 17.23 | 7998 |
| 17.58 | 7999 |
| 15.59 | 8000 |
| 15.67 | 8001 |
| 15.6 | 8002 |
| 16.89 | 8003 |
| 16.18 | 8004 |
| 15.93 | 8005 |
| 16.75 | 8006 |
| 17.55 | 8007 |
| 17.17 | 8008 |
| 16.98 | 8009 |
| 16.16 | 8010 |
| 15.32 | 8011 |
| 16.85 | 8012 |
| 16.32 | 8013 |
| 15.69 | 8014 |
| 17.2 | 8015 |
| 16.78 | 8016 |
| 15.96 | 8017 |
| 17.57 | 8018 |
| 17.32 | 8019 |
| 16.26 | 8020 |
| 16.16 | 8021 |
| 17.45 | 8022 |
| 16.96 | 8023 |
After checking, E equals -0.007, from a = -0.149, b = -0.6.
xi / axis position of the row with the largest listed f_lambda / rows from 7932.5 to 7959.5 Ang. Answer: 7953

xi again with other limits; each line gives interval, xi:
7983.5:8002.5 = 7987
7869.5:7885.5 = 7872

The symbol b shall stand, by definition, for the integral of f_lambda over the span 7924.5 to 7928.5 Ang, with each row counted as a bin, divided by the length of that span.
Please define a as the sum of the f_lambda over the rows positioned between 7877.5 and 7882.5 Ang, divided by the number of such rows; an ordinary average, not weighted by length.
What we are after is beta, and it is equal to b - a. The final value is 0.1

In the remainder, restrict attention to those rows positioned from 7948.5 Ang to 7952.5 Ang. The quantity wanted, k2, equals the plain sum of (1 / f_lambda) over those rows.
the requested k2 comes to 0.238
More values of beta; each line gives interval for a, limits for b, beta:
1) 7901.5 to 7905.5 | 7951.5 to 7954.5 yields 0.3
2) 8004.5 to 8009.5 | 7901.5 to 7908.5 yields 0.1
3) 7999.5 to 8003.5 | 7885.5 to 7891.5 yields 1.5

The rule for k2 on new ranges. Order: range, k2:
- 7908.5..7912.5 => 0.237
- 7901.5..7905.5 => 0.240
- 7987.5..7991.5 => 0.245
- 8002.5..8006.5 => 0.243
